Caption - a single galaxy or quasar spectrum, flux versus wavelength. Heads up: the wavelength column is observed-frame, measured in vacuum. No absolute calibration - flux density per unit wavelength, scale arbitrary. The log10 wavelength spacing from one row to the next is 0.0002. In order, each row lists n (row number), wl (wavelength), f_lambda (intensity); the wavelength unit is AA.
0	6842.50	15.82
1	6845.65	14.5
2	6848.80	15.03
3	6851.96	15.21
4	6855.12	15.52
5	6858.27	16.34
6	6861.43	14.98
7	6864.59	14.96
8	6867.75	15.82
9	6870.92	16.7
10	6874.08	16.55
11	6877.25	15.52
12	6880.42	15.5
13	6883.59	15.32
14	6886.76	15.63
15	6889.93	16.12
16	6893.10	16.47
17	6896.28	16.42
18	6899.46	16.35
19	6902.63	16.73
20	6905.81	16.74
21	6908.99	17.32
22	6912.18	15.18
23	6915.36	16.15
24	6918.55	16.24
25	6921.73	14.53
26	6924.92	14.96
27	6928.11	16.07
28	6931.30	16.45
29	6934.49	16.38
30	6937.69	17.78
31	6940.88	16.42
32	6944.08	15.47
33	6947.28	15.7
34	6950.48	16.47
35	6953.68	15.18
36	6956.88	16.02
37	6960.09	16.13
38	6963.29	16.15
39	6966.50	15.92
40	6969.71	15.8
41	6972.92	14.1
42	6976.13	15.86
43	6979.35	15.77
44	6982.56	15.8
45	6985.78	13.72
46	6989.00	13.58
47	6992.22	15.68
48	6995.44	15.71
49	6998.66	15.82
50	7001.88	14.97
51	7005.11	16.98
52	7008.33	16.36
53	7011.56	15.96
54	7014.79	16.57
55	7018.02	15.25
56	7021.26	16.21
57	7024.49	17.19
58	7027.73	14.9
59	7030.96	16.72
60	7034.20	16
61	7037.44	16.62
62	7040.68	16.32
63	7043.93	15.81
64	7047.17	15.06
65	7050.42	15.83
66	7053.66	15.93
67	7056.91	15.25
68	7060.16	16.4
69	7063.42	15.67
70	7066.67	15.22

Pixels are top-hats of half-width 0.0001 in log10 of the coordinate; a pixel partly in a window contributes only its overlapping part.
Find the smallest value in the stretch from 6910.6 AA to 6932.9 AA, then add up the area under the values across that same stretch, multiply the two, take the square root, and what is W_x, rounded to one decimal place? 71.2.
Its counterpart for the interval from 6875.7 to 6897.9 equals 73.4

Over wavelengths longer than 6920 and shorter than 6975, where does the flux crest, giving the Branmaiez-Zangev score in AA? 6937.69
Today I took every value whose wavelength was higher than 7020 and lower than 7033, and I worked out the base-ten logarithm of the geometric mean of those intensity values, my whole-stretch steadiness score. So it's 1.21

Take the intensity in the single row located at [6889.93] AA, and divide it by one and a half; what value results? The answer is 10.7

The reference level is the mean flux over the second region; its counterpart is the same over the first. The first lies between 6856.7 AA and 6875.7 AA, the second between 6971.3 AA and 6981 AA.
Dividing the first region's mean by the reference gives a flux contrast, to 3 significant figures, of 1.04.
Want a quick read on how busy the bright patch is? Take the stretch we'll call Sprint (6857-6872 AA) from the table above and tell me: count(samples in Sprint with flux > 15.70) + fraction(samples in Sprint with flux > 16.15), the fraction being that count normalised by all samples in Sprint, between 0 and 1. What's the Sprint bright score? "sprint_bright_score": 3.4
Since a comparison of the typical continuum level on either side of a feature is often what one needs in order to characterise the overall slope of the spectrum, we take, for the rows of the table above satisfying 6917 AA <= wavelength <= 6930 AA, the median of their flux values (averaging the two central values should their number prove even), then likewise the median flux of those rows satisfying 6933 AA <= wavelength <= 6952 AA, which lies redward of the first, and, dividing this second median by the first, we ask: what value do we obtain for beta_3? 1.06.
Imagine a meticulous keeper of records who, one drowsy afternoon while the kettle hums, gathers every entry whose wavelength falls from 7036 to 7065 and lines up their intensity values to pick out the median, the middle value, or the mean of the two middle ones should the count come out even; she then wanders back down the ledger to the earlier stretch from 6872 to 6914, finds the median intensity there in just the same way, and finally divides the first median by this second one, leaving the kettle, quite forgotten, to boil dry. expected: 0.97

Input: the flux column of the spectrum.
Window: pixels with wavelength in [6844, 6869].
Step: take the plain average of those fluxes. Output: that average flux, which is 15.3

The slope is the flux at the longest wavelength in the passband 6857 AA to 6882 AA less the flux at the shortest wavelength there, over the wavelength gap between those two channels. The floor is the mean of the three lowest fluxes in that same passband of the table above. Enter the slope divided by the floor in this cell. -0.0025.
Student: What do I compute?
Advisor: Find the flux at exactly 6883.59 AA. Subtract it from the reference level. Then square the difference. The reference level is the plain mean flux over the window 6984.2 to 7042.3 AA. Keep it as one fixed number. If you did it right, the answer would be 0.24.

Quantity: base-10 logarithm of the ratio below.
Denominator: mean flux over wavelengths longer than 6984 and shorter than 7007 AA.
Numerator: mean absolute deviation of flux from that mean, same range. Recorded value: -1.20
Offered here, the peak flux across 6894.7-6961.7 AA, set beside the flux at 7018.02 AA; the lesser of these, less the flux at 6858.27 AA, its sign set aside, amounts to 1.1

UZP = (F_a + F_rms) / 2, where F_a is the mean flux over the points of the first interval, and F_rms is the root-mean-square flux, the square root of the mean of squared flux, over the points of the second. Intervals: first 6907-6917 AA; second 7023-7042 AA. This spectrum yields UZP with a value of 16.3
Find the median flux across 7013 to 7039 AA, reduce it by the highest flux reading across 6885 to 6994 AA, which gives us -1.39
